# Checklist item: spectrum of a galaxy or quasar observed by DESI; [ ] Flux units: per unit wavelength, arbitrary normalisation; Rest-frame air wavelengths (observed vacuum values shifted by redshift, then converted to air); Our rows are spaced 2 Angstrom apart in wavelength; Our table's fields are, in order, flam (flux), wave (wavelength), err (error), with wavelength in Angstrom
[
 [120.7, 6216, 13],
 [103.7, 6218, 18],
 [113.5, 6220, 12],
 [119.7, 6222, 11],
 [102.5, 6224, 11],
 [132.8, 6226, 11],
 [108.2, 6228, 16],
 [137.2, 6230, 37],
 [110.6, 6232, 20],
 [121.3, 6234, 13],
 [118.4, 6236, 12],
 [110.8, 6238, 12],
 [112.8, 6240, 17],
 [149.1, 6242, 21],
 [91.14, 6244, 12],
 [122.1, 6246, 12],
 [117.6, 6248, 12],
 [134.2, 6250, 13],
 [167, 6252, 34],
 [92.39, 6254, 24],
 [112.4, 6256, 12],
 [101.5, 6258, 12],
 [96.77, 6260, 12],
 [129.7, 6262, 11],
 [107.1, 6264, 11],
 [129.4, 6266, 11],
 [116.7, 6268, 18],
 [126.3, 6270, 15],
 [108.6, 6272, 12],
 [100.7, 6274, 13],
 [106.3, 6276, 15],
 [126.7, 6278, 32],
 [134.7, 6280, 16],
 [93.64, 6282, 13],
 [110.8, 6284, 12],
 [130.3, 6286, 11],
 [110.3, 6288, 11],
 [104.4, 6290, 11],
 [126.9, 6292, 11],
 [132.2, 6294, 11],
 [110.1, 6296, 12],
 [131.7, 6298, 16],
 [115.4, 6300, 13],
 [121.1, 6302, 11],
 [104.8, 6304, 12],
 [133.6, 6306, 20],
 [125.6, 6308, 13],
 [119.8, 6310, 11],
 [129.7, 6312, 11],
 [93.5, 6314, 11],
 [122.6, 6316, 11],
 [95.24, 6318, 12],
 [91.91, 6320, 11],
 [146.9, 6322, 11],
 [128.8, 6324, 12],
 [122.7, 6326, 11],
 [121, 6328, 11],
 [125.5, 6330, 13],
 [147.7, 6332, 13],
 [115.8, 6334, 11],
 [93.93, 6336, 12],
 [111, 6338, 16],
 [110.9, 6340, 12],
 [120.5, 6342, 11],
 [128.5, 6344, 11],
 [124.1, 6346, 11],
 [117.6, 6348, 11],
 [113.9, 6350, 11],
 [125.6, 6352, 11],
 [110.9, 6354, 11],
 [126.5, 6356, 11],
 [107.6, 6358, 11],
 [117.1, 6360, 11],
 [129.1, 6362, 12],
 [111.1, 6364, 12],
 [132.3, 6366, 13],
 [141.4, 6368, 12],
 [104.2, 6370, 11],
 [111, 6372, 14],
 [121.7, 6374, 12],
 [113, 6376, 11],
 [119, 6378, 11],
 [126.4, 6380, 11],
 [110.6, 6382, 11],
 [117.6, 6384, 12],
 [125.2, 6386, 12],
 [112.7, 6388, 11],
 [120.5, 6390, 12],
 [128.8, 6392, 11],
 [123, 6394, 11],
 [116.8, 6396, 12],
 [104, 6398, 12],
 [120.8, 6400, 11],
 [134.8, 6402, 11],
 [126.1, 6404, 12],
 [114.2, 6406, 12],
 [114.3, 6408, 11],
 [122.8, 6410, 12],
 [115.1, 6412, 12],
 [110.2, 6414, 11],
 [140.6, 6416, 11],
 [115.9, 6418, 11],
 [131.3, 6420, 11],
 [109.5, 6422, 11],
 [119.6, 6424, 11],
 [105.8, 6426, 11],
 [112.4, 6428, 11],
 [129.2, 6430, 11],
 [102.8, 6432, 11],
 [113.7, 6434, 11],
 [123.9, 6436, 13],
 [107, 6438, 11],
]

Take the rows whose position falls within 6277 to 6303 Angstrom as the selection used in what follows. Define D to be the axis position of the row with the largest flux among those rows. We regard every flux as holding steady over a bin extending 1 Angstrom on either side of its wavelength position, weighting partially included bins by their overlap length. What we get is 6280 Angstrom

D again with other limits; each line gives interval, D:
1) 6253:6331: 6322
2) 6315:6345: 6332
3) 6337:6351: 6344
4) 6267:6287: 6280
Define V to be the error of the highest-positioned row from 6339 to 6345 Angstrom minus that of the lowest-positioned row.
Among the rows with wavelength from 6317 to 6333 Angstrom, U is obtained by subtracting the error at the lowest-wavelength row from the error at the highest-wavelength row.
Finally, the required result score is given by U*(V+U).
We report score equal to 0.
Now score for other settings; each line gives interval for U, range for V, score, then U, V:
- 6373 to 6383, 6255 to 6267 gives 2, -1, -1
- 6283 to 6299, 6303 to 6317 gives 12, 4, -1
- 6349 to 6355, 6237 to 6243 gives 0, 0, 9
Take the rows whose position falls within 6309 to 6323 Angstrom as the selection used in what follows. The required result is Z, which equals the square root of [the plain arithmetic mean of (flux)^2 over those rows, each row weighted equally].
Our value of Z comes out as 116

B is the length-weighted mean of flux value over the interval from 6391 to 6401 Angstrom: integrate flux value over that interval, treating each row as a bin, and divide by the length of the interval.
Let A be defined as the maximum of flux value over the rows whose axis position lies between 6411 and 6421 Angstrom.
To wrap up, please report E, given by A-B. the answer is 22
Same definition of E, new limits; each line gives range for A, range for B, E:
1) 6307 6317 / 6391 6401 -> 11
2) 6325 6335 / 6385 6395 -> 26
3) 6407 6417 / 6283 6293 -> 24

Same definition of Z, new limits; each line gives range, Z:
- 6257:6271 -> 116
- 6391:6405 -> 122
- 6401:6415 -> 120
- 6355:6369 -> 124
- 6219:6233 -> 118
